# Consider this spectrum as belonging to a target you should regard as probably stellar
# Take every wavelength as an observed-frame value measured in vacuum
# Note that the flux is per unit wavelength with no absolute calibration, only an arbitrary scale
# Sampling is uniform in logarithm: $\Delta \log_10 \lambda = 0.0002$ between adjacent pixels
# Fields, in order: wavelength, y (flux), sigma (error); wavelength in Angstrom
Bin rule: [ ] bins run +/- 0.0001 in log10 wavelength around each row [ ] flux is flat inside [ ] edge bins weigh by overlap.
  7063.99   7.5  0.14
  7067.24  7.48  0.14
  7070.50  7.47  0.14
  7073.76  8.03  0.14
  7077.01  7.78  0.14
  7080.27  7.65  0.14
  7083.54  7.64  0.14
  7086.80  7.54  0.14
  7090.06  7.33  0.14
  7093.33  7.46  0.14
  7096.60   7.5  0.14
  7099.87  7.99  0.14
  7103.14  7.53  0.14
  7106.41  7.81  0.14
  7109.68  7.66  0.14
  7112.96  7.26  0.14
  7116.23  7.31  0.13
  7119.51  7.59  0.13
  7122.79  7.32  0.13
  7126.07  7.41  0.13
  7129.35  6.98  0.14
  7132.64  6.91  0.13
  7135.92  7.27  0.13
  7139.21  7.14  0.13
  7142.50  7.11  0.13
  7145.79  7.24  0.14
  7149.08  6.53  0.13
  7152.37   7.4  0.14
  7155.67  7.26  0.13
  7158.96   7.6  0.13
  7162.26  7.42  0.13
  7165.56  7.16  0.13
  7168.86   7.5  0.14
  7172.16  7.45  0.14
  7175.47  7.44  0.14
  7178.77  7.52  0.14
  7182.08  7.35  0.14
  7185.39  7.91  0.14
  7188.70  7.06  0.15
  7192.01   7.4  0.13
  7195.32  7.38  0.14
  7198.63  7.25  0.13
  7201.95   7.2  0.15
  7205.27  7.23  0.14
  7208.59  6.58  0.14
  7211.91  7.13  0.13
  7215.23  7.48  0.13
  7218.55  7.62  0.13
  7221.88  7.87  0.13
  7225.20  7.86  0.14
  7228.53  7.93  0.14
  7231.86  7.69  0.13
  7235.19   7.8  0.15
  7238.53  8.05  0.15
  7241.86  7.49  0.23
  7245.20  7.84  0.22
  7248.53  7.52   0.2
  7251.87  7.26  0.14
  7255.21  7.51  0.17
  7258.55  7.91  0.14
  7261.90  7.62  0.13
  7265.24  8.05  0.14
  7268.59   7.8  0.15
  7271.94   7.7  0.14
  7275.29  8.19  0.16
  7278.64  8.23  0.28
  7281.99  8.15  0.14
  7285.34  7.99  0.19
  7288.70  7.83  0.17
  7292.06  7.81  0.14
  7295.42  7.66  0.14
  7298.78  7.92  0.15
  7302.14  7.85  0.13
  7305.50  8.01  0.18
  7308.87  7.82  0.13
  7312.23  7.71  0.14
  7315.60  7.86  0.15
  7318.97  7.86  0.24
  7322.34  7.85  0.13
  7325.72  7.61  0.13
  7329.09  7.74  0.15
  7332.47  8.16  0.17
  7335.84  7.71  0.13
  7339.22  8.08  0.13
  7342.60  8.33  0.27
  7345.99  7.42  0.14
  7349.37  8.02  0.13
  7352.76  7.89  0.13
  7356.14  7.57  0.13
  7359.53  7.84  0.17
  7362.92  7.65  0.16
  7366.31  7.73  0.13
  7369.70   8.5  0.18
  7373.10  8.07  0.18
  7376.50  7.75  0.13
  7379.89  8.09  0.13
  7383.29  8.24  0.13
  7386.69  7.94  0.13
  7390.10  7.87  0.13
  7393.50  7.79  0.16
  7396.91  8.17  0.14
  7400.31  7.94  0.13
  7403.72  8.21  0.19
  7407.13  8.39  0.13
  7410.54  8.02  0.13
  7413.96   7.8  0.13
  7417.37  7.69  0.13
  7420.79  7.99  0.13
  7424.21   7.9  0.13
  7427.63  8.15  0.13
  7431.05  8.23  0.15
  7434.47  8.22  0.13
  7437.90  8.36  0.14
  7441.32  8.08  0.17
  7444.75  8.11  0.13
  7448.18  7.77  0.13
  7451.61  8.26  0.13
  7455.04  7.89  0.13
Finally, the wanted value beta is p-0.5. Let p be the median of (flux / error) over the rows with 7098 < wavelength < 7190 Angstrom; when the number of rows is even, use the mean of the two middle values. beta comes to 54.2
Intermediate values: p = 54.7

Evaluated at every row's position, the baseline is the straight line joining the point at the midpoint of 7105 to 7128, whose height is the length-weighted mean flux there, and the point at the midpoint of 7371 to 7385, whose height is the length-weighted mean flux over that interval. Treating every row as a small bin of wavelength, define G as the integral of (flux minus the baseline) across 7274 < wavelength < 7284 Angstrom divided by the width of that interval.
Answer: 0.35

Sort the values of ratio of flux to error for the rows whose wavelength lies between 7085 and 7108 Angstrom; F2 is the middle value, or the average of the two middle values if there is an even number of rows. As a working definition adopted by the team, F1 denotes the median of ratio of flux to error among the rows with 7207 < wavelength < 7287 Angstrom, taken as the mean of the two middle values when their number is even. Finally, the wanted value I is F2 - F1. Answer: 0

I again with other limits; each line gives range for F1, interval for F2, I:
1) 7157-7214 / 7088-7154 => 1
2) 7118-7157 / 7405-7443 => 6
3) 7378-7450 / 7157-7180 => -7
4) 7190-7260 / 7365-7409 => 6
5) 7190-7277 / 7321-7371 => 4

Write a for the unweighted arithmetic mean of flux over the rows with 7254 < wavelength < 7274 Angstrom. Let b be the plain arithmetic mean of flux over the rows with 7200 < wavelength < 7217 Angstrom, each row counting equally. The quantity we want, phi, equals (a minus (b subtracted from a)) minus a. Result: -0.64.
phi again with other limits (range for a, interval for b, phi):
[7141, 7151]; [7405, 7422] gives 1.02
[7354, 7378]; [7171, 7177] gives -0.43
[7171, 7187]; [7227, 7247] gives 0.27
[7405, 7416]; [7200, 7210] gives -1.07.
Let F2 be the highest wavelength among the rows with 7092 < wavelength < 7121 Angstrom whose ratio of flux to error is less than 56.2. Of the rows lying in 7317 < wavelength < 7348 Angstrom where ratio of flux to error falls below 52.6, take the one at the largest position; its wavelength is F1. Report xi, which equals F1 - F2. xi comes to 229.6 Angstrom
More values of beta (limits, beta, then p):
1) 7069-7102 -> 53.7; 54.2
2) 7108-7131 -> 55.7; 56.2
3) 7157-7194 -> 53.2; 53.7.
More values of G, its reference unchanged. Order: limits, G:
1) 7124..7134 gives -0.38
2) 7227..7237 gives 0.08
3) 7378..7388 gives 0.03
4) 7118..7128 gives -0.06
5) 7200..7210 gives -0.65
